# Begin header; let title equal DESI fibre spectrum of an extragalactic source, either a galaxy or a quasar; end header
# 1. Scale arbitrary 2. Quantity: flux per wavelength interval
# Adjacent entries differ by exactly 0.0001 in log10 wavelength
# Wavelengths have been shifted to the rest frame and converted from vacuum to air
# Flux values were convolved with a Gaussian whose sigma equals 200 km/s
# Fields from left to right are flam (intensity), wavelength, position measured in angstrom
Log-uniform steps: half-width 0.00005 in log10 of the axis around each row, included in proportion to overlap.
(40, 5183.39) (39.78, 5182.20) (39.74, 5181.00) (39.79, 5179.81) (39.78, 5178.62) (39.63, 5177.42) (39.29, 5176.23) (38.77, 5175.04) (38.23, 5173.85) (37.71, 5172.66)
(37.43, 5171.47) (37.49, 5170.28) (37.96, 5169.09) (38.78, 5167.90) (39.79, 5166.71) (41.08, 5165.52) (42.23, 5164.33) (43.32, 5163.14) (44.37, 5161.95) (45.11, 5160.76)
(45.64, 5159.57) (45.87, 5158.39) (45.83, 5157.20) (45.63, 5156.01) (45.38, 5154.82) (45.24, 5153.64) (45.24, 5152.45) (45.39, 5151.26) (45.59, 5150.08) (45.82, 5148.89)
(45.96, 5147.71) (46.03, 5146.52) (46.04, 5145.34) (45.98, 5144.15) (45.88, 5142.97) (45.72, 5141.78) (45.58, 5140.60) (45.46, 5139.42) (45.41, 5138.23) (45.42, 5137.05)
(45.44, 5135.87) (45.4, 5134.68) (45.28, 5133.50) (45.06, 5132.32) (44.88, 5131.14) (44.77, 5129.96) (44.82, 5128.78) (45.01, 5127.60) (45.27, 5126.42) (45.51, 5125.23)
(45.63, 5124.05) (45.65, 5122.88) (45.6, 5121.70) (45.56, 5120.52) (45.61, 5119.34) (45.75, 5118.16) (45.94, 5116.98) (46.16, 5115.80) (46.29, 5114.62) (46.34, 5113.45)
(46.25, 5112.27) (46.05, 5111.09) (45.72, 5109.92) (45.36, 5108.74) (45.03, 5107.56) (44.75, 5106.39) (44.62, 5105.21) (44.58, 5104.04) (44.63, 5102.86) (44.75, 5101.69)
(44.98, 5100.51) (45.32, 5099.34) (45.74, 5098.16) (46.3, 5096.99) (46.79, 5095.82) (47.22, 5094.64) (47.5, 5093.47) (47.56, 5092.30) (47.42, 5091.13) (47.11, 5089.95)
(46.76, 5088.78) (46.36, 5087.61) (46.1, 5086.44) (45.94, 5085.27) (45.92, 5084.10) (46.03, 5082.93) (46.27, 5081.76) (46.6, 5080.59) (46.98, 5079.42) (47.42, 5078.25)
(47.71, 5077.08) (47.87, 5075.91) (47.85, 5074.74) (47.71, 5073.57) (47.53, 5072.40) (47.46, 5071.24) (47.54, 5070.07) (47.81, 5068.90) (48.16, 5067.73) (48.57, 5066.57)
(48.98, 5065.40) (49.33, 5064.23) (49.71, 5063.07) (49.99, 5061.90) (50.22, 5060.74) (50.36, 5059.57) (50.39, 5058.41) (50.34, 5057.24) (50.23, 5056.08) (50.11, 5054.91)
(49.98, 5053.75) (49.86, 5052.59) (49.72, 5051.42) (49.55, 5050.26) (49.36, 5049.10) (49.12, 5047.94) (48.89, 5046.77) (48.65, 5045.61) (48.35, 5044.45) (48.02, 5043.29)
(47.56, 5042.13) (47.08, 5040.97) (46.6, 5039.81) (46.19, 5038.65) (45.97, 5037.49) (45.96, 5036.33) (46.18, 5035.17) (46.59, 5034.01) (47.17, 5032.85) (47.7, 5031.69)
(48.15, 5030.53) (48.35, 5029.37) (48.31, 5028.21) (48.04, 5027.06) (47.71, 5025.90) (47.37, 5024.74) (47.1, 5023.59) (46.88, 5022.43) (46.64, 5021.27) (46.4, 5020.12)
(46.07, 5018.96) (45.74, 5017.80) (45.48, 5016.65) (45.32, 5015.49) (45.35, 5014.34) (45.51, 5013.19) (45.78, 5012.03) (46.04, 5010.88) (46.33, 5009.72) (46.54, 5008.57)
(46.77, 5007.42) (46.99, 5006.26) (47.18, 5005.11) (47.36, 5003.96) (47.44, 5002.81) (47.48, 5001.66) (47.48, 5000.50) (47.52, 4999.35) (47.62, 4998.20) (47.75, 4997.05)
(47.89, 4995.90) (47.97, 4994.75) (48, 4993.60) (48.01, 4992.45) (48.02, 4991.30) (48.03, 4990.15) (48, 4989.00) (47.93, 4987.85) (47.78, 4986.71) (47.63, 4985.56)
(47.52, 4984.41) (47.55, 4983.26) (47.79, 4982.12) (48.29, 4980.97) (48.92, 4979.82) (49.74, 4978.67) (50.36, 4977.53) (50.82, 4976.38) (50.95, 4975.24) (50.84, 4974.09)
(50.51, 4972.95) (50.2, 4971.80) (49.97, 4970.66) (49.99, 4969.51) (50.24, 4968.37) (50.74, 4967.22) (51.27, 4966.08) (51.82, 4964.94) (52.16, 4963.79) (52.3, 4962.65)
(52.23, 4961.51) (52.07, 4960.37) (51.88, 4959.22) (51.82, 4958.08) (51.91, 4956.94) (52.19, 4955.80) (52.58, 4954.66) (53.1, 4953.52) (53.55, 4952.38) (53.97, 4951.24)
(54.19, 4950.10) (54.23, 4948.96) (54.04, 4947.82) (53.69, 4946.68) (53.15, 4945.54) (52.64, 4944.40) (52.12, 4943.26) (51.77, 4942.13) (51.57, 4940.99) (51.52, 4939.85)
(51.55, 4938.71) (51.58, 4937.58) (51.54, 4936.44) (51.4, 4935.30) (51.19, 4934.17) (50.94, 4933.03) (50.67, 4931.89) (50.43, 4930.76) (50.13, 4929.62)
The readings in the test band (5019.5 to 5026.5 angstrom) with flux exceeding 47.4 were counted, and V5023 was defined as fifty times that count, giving 50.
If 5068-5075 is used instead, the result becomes 300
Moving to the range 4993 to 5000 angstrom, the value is 300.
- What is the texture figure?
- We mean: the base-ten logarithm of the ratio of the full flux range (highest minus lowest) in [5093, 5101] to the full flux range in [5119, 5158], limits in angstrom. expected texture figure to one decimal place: 0.3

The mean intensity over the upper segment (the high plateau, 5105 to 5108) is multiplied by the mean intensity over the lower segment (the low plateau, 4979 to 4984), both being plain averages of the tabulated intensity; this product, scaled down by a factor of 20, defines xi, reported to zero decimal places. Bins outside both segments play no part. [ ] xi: 108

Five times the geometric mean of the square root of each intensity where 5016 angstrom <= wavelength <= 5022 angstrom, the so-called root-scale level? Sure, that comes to 33.9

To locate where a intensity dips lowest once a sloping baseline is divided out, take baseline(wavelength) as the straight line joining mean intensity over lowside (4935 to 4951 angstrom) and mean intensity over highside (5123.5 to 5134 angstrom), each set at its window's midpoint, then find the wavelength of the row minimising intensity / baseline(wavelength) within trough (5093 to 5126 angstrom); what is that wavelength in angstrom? 5104.04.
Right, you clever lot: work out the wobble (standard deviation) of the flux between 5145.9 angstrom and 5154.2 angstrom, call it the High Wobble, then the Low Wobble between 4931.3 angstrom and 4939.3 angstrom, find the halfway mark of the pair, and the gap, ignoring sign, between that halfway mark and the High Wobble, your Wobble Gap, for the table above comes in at 0.01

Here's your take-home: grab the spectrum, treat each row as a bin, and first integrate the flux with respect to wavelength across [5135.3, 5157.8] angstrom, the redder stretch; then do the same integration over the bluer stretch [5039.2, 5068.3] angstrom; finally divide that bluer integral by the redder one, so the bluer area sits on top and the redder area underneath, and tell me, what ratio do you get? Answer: 1.4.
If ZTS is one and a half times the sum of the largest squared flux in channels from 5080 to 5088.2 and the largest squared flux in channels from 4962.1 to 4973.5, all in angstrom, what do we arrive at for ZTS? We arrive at 7360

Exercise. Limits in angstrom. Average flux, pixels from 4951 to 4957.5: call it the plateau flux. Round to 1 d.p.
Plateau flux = 52.9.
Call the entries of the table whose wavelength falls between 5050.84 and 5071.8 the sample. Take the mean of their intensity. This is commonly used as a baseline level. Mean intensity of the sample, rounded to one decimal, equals 49.4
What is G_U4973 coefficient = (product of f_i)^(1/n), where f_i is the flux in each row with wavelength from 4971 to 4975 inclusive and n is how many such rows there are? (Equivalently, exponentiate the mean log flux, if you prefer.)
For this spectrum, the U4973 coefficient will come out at 50.5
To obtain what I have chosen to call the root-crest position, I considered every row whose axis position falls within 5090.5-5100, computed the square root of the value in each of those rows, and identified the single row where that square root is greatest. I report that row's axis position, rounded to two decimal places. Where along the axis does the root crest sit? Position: 5092.30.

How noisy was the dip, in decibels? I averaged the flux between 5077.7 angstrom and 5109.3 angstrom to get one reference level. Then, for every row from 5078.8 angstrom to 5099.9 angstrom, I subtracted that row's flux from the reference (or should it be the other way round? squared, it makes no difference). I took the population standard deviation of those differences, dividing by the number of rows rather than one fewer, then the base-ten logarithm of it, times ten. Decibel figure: -2.0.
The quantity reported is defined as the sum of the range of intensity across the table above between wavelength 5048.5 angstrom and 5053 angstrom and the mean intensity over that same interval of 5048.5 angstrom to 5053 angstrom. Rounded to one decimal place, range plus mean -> 50.1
